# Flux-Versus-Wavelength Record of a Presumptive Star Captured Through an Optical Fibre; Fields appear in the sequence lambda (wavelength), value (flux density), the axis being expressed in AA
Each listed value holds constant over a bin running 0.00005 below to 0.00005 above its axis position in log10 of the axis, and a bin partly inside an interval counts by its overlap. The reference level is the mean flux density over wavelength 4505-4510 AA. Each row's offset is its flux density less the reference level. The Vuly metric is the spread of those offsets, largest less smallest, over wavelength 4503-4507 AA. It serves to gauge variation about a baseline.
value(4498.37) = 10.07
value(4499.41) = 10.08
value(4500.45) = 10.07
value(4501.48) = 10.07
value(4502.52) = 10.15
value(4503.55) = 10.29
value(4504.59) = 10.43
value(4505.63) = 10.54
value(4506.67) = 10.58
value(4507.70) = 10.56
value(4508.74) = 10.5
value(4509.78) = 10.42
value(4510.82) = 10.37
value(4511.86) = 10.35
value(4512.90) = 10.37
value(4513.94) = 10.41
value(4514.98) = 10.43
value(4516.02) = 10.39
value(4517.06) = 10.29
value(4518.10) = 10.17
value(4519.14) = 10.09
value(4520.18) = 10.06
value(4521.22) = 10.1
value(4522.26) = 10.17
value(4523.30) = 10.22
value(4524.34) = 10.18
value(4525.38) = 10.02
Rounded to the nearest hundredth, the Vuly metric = 0.29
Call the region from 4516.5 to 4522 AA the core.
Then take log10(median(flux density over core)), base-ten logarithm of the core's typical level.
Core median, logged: 1.004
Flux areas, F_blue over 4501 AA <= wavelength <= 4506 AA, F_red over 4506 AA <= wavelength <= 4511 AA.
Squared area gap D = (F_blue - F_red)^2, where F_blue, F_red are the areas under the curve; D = 1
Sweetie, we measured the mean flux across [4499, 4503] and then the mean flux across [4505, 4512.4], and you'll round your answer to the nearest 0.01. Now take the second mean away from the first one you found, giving -0.38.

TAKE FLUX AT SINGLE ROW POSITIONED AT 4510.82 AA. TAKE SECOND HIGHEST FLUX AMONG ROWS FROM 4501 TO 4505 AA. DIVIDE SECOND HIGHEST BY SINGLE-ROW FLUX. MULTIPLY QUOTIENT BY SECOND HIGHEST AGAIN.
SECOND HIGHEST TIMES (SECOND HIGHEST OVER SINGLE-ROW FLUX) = 10.2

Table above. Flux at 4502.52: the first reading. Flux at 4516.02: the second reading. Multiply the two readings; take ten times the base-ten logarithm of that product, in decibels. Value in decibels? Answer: 20.23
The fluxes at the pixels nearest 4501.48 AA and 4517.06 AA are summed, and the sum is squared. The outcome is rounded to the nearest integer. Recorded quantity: 415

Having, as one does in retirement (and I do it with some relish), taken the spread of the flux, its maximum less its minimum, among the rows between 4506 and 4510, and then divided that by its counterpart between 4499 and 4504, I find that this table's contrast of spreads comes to 0.73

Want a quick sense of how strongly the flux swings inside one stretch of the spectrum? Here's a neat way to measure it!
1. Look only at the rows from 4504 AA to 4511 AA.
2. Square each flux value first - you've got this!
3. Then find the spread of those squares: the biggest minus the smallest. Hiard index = 4.4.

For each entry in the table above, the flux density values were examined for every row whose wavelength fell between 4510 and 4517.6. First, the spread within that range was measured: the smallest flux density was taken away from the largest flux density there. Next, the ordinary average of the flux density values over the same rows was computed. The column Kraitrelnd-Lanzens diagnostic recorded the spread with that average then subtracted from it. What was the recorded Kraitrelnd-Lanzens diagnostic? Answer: -10.2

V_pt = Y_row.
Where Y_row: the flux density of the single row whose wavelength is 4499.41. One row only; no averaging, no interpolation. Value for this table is 10.08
